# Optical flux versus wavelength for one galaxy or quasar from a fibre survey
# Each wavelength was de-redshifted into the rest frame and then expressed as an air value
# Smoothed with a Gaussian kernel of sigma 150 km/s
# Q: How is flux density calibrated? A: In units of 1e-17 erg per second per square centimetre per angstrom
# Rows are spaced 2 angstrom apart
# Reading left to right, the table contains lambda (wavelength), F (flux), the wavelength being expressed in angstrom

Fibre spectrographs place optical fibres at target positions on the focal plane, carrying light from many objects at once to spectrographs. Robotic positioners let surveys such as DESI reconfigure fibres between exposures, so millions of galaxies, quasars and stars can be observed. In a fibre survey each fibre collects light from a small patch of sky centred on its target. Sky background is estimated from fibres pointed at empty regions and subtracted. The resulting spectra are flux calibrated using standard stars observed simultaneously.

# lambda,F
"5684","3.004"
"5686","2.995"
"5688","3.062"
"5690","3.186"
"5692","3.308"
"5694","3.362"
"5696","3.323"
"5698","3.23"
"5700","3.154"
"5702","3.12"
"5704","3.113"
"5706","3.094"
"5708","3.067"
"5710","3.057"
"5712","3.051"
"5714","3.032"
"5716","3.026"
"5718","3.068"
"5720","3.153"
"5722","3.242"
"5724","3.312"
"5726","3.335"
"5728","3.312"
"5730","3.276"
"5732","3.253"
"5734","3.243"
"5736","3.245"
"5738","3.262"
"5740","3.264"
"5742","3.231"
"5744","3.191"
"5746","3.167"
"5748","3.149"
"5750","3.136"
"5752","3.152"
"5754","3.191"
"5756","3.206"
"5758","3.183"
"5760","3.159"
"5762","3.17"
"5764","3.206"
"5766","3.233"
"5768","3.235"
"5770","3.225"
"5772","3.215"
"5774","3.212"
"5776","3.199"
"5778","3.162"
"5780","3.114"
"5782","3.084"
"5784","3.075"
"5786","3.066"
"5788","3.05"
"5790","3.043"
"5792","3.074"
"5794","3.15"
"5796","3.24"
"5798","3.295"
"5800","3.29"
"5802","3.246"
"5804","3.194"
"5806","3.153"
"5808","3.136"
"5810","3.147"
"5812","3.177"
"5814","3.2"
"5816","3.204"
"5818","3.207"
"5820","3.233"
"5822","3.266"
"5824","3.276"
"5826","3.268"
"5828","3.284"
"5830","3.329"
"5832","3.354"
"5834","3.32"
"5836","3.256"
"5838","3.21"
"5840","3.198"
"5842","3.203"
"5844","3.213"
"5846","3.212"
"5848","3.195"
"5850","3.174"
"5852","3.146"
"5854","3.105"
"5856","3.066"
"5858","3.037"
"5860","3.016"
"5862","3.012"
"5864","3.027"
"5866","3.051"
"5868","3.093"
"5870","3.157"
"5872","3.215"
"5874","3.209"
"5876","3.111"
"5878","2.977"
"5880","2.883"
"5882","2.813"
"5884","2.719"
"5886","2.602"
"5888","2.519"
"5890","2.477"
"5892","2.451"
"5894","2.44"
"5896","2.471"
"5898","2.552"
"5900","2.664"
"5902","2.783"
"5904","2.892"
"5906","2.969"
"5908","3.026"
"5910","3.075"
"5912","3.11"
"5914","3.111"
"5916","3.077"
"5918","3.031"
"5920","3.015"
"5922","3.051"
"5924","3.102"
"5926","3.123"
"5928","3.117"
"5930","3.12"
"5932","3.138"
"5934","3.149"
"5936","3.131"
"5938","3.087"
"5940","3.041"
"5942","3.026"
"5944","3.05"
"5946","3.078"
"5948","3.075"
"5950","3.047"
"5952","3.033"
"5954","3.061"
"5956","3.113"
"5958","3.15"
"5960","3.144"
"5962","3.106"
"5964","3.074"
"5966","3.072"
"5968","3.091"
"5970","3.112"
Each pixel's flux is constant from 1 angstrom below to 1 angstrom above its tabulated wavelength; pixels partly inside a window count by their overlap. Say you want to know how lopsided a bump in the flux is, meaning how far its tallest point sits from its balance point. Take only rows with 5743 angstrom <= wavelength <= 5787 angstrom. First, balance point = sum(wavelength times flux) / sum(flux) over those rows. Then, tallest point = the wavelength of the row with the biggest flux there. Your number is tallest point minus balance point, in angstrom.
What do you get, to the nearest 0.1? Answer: 3.1 angstrom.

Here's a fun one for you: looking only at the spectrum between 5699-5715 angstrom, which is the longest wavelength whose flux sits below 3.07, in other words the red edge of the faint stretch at 5714 angstrom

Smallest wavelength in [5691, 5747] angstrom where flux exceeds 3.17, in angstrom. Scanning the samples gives 5692 angstrom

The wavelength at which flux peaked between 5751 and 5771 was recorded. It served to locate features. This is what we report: 5768 angstrom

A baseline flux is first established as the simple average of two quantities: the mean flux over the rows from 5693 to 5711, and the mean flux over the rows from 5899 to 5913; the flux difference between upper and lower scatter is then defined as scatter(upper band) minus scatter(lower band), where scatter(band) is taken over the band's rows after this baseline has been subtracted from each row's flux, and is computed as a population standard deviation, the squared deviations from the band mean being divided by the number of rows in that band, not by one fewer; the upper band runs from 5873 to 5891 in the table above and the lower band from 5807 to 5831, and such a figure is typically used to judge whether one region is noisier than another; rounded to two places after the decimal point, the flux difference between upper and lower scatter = 0.19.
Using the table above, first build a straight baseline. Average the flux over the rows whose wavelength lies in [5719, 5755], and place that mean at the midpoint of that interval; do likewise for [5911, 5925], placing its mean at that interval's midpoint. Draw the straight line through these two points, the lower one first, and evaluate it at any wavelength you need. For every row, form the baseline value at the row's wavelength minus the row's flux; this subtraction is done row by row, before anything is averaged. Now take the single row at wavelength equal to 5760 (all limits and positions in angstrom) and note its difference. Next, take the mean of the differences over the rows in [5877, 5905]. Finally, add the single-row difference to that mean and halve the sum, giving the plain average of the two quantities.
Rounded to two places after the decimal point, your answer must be 0.24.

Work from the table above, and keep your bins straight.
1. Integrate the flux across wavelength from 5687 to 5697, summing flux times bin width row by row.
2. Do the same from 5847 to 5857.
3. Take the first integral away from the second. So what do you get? -1.1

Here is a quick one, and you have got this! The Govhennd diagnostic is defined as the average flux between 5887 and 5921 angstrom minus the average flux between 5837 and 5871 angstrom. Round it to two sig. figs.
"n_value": -0.32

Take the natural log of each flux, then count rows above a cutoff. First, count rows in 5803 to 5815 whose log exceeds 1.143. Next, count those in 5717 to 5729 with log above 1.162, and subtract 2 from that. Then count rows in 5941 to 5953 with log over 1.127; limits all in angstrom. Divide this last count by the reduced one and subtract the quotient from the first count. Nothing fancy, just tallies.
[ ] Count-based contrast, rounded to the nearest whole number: 5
